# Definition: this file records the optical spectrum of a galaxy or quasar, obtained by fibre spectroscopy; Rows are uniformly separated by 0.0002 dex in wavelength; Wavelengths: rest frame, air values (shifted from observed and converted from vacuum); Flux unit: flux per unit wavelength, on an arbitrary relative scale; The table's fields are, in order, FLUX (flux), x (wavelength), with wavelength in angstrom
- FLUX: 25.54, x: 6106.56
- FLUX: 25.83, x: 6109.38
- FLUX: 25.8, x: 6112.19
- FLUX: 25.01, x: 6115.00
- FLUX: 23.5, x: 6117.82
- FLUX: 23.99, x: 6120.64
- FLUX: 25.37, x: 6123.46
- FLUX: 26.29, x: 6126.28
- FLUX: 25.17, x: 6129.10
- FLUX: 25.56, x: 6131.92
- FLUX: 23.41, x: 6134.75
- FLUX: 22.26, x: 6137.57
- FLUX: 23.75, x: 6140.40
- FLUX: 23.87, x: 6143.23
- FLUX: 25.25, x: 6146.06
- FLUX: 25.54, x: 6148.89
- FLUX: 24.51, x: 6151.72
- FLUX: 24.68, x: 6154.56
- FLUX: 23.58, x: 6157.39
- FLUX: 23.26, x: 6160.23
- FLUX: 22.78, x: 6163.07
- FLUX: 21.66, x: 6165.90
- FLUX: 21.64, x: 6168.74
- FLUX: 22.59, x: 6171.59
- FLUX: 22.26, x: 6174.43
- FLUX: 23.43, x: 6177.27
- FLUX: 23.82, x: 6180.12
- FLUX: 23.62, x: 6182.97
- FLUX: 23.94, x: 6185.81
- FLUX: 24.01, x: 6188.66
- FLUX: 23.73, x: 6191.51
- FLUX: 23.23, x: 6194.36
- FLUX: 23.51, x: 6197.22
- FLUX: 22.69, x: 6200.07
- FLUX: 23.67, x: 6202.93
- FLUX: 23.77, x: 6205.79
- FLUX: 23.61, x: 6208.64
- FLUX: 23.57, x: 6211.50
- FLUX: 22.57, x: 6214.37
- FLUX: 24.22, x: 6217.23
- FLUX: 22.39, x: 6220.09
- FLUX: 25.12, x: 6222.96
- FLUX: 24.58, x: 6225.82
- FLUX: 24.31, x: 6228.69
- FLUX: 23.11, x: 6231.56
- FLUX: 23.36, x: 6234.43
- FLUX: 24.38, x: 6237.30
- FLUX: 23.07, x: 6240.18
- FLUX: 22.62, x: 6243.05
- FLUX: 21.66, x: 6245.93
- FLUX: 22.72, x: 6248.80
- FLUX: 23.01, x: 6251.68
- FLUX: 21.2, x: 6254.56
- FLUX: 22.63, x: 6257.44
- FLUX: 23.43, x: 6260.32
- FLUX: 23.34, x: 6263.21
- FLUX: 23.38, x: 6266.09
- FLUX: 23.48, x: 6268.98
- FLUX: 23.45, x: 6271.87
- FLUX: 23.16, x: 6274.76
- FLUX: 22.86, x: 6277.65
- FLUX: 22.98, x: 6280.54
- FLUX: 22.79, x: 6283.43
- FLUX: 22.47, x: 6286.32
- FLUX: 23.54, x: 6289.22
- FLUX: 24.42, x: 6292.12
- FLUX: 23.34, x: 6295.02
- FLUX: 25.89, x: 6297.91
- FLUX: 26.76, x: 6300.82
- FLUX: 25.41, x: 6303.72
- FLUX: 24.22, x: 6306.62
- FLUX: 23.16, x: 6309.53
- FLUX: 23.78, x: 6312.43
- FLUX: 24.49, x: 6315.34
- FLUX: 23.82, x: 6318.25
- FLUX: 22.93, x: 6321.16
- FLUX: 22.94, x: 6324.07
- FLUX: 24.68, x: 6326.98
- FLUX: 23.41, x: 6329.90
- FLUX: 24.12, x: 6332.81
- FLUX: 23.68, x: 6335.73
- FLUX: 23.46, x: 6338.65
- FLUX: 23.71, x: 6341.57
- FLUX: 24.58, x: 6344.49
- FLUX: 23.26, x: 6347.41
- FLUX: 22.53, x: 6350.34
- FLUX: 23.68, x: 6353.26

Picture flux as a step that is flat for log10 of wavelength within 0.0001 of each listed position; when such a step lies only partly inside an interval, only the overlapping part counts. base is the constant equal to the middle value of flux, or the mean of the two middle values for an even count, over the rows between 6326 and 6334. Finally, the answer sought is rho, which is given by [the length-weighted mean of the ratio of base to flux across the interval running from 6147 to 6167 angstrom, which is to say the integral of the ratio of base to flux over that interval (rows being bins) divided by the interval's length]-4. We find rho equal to -2.98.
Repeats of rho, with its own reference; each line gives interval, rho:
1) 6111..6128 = -3.03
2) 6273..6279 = -2.95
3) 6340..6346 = -3.00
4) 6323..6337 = -2.99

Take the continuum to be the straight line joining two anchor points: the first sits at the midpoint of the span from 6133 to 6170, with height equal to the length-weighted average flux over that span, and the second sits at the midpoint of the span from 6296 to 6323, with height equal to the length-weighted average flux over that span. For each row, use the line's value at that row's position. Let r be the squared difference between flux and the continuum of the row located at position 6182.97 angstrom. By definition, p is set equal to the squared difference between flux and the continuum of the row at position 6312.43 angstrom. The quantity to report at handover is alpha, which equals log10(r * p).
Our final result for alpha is -2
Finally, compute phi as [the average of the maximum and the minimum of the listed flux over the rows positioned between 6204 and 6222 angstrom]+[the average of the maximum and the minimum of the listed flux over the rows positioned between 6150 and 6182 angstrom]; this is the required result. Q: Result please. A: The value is 46.5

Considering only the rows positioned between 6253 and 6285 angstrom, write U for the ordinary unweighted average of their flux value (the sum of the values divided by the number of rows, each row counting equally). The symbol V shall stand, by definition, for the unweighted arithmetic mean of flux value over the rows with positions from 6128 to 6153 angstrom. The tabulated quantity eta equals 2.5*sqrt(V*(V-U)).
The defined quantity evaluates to 14.6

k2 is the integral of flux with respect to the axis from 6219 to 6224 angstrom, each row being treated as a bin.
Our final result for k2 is 119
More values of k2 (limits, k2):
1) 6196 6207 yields 257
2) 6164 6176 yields 265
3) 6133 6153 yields 482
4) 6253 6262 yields 202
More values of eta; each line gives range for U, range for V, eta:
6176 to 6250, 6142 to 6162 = 11.7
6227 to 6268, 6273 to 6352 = 10.7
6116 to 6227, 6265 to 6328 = 3.0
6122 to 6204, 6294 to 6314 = 11.7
